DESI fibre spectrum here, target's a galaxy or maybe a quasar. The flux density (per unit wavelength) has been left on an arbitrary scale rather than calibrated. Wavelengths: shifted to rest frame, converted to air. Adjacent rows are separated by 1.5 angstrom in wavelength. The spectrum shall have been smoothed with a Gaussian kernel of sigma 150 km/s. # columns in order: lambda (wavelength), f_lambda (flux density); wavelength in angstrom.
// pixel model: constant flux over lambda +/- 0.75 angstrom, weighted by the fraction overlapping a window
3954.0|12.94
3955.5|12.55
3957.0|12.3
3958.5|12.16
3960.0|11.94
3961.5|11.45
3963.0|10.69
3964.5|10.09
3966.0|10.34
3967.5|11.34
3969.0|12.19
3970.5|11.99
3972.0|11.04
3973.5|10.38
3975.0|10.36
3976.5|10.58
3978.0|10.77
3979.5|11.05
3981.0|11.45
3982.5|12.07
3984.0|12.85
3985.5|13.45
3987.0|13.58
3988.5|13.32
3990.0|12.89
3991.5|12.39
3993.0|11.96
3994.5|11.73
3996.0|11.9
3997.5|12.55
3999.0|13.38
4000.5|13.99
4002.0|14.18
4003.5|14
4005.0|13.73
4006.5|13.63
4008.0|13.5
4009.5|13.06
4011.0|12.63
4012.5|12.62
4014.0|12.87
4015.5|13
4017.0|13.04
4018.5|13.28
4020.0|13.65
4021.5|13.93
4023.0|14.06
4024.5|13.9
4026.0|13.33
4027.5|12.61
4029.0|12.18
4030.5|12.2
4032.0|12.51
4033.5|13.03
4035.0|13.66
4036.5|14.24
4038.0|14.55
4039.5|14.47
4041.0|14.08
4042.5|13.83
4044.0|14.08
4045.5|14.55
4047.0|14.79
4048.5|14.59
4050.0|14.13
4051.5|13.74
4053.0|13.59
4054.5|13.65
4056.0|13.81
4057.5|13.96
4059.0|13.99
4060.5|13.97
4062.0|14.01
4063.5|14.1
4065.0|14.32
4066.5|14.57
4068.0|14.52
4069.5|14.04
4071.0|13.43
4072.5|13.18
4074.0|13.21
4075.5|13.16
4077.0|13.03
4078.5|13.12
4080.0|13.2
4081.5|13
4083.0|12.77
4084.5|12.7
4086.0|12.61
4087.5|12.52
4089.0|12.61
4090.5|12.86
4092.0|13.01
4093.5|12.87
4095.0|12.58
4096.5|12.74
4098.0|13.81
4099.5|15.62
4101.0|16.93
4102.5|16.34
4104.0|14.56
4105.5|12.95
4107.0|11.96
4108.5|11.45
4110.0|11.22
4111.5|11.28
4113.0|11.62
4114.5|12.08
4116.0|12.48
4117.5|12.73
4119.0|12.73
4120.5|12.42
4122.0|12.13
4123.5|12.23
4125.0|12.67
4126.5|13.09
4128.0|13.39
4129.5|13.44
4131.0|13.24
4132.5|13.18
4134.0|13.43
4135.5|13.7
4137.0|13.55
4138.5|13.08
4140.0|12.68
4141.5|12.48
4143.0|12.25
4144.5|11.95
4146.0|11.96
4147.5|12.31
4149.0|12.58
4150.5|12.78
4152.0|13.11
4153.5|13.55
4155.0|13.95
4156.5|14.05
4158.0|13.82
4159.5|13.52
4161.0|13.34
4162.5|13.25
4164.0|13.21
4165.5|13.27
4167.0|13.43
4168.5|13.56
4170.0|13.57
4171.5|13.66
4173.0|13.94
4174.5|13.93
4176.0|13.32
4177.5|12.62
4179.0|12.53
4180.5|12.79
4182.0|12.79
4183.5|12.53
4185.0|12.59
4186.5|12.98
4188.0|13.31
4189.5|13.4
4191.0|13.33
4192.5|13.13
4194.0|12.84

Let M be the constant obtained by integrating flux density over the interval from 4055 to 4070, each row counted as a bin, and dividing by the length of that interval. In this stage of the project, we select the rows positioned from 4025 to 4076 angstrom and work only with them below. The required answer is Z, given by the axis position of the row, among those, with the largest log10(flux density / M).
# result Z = 4047.0 angstrom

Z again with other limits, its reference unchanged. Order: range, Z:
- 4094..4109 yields 4101.0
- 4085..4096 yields 4092.0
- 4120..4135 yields 4129.5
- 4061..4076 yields 4066.5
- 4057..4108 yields 4101.0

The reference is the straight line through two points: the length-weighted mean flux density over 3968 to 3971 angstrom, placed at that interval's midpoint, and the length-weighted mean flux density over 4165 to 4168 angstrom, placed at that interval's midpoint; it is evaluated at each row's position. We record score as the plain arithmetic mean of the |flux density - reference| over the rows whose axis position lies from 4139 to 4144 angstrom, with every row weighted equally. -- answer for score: 0.7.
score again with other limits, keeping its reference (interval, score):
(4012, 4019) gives 0.6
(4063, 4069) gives 1.7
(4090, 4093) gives 0.1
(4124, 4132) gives 0.2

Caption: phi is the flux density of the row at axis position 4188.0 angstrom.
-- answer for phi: 13.31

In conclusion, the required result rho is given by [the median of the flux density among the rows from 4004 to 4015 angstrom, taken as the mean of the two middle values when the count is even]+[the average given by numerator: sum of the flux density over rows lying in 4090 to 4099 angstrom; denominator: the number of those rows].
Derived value 26.0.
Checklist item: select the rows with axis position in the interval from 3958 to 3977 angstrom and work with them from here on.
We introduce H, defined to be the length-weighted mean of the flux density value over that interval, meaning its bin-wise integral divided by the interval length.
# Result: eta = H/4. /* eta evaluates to 2.78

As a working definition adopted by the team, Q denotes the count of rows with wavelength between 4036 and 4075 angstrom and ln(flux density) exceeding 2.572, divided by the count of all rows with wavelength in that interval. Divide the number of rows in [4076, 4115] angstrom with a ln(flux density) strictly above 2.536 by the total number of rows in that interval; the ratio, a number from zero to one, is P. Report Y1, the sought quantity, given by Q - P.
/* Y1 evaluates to 0.4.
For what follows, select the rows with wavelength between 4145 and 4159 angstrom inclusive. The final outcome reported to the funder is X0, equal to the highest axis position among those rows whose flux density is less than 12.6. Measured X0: 4149.0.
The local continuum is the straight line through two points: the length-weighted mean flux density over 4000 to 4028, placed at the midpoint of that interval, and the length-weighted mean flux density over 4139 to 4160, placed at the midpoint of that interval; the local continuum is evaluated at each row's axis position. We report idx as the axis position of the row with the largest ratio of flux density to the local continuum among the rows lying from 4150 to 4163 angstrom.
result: 4156.5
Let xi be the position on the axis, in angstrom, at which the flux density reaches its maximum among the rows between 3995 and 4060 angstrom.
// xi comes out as 4047.0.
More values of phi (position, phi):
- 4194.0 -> 12.84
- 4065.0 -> 14.32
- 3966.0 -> 10.34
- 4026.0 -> 13.33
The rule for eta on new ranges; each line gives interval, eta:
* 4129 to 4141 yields 3.32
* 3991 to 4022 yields 3.27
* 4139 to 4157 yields 3.20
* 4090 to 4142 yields 3.26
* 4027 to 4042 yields 3.34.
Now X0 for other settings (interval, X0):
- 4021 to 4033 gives 4032.0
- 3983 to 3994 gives 3993.0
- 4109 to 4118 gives 4116.0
